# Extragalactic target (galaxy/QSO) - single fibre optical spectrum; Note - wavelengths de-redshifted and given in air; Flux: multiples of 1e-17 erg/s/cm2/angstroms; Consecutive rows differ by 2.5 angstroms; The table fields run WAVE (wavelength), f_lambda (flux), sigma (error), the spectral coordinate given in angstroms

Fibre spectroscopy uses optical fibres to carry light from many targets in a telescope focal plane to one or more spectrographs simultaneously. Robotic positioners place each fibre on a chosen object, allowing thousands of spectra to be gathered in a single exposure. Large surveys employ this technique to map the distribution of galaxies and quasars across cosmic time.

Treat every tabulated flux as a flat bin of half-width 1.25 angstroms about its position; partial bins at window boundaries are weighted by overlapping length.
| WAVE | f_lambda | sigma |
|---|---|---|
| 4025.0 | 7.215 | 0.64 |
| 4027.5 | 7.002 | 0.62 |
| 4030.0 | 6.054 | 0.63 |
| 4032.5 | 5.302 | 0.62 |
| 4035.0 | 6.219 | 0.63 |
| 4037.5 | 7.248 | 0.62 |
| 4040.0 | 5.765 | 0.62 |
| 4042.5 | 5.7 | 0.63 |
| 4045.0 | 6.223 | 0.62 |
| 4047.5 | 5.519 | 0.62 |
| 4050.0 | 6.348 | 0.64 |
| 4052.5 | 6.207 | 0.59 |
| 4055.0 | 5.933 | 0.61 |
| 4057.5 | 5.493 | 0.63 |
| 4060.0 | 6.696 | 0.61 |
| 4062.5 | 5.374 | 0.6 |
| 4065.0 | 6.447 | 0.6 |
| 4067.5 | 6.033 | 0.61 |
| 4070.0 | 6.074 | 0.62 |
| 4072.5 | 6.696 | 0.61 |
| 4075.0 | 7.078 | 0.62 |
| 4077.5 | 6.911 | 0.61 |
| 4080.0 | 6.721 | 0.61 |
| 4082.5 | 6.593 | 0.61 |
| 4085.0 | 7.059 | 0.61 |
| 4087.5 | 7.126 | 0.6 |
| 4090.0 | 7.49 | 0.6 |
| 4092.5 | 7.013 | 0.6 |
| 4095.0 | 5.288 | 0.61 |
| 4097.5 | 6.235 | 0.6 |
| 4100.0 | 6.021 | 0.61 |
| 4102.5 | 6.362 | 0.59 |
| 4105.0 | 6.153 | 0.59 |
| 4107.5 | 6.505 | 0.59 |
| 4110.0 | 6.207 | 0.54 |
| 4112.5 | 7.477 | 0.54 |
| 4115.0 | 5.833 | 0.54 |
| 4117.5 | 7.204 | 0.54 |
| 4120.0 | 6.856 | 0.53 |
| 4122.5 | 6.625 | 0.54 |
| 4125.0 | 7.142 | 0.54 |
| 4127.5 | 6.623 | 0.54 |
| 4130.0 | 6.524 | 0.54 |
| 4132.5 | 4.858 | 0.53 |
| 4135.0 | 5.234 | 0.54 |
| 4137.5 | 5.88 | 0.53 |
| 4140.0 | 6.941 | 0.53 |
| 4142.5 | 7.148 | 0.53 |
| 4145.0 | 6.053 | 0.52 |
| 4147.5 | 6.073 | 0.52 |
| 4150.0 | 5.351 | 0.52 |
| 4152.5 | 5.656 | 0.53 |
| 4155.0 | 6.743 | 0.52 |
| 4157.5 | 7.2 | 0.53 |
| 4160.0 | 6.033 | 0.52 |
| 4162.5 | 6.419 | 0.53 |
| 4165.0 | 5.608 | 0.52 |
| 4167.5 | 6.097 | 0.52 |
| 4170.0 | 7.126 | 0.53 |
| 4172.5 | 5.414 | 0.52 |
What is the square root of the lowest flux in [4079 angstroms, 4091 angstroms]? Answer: 2.57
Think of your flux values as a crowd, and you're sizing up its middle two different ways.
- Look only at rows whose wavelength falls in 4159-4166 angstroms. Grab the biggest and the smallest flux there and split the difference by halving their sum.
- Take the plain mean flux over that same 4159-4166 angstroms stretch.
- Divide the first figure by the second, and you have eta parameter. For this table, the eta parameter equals 1.00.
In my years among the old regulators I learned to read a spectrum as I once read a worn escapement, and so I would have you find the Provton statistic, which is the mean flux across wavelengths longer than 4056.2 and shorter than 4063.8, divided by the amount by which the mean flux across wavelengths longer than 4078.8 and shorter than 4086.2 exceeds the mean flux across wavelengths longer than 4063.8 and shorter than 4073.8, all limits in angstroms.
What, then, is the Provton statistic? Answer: 12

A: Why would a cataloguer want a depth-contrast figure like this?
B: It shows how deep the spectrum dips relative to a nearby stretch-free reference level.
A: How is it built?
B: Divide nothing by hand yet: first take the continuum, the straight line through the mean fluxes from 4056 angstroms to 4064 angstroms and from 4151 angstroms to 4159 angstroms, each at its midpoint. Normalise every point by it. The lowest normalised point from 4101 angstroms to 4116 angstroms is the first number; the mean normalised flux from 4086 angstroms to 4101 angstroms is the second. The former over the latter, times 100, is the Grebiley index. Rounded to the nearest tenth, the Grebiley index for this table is 87.1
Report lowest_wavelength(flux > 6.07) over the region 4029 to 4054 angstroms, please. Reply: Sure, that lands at 4035.0 angstroms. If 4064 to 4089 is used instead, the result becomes 4065.0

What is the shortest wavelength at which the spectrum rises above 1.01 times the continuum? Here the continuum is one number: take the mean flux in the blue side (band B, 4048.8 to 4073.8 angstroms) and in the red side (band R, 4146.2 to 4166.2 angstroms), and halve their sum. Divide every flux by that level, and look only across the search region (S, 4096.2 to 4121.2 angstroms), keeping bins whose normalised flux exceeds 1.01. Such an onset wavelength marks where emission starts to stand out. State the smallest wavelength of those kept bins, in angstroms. 4097.5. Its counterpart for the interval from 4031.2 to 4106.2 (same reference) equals 4035.0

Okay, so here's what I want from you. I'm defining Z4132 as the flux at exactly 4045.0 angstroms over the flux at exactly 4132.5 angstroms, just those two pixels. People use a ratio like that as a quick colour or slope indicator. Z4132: 1.28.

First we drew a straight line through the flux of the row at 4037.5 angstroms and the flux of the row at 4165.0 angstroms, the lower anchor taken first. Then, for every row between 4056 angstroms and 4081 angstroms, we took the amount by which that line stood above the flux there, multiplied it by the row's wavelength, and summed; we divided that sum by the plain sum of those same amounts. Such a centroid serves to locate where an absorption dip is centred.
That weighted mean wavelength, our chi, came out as 4061.9 angstroms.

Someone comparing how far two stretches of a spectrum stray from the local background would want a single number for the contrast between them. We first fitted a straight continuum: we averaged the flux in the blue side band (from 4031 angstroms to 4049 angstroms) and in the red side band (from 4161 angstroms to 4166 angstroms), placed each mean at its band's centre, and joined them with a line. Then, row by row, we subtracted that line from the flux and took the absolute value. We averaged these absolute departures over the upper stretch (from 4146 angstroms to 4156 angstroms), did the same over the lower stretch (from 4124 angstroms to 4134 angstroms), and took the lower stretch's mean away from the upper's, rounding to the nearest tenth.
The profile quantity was -0.4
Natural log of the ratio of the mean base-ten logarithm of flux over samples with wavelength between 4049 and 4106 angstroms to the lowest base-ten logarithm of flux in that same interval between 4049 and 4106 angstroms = 0.107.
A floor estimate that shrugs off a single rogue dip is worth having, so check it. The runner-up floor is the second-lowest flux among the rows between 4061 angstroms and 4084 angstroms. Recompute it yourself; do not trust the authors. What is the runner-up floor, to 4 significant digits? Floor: 6.033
